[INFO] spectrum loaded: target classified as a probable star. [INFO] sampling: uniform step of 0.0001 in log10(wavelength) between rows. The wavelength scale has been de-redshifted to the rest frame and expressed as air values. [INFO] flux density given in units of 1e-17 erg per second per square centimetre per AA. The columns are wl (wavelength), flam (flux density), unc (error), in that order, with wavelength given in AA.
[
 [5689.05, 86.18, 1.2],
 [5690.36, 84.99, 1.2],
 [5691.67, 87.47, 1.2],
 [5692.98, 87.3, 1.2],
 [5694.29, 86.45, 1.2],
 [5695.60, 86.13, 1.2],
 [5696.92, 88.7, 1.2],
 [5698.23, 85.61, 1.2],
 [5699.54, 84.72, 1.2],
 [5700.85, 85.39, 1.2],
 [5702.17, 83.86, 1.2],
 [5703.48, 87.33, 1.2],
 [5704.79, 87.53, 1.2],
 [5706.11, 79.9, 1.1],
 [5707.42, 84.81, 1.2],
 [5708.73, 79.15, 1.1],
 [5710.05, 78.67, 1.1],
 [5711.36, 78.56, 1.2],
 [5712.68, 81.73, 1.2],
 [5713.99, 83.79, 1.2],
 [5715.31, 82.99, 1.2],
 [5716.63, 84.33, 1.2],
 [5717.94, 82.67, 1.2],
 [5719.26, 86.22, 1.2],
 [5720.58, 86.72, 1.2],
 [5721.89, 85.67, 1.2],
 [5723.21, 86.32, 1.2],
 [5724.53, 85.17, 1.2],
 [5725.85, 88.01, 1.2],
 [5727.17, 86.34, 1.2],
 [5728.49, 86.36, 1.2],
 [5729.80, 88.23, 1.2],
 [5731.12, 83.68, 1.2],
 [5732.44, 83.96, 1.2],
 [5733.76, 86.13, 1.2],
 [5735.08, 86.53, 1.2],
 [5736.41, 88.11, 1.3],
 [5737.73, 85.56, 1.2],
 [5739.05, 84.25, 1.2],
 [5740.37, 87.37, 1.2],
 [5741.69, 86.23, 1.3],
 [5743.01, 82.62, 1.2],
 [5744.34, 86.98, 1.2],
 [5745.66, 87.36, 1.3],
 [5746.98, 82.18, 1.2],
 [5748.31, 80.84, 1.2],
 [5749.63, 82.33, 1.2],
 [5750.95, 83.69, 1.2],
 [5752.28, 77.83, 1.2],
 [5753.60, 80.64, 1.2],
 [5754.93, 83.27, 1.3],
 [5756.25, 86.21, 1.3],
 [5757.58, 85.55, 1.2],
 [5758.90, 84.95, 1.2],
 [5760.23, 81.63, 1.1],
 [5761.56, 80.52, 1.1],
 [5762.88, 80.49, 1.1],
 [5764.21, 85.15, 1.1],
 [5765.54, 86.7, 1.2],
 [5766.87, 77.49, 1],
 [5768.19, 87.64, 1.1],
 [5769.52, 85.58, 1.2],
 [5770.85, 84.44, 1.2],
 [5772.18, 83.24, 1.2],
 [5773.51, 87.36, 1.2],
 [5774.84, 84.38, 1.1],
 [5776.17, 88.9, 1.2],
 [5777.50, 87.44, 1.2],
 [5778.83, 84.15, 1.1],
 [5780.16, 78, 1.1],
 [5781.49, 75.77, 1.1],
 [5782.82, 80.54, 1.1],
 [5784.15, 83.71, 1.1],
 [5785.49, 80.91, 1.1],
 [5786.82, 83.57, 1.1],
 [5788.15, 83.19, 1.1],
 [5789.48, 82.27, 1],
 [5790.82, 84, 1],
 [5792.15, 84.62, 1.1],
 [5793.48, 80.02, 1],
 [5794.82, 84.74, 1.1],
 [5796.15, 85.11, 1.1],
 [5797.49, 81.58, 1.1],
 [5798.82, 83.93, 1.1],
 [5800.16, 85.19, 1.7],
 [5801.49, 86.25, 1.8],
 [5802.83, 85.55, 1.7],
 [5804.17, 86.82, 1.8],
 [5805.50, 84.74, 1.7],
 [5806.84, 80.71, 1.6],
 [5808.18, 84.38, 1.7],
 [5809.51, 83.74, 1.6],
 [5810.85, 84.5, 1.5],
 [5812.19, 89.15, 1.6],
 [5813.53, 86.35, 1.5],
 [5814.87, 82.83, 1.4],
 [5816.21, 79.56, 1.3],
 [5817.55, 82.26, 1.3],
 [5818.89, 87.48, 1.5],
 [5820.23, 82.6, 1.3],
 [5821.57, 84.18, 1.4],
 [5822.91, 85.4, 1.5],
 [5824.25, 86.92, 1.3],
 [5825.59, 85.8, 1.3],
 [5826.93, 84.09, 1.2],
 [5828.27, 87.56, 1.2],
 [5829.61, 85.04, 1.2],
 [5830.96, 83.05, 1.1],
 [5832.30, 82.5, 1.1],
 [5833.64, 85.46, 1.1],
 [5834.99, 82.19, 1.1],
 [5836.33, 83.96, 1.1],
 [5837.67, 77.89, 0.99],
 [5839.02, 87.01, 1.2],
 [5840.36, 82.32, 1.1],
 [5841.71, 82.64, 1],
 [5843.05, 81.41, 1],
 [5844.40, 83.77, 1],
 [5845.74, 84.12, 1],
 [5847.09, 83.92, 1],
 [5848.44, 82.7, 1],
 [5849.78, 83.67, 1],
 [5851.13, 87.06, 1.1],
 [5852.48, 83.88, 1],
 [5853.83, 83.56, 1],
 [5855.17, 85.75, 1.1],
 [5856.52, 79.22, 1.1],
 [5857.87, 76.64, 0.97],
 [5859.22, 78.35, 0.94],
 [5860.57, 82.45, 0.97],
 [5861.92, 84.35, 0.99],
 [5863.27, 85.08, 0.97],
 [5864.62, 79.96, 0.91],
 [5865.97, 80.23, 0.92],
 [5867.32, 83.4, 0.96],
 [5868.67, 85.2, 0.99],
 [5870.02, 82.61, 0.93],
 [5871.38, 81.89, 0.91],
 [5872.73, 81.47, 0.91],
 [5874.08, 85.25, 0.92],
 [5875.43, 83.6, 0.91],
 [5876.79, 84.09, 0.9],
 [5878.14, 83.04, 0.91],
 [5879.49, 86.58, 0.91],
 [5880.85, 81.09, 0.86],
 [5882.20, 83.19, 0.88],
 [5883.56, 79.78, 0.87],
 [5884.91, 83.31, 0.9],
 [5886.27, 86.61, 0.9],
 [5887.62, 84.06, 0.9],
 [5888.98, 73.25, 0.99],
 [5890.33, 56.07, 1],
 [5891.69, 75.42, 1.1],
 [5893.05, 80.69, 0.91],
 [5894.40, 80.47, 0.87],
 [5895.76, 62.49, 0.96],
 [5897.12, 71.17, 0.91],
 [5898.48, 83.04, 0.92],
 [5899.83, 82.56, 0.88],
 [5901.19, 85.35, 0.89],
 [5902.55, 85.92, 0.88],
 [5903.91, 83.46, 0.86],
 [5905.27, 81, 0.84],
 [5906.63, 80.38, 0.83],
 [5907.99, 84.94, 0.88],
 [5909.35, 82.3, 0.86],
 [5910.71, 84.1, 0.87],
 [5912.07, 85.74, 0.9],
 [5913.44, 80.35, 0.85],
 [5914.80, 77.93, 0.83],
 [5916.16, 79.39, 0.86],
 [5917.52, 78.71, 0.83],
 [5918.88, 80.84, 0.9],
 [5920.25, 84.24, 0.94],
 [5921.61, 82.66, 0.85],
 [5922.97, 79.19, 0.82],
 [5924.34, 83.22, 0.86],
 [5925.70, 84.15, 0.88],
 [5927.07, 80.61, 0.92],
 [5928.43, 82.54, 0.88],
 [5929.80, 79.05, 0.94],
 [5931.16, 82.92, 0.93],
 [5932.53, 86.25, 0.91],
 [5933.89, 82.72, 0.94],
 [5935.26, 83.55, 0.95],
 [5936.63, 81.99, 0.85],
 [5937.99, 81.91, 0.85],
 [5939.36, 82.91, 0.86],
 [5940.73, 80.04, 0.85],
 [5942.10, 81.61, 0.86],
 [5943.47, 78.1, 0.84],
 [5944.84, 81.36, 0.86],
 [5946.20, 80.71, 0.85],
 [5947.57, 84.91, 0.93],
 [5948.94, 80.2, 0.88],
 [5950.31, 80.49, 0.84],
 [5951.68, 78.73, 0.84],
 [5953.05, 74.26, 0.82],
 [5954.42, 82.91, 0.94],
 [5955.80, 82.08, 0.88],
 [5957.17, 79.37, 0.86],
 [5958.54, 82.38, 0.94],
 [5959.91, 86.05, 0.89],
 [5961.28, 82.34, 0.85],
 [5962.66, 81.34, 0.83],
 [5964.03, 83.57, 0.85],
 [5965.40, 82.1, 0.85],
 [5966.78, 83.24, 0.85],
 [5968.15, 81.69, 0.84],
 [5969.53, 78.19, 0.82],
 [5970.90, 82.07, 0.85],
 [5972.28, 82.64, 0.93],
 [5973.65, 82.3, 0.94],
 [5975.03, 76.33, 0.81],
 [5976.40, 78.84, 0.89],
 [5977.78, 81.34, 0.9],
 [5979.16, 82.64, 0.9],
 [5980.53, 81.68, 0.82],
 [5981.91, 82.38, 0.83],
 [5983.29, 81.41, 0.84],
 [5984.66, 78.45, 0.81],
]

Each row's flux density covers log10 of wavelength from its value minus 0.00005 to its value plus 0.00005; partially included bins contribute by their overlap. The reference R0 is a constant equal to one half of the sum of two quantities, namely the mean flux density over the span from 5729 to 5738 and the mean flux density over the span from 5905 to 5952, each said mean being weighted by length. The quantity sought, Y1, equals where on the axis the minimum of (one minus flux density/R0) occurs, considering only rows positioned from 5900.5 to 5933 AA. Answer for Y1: 5932.53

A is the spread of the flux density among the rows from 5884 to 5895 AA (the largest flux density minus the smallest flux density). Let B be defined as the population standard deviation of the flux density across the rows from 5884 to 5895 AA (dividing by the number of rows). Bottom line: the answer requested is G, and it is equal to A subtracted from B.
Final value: -21.5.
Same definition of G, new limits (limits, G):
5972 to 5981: -4.1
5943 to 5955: -7.8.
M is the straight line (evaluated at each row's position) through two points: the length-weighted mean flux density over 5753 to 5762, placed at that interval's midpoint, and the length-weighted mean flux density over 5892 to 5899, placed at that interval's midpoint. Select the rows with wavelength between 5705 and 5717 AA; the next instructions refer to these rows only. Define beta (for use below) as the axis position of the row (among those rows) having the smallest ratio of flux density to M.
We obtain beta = 5711.36 AA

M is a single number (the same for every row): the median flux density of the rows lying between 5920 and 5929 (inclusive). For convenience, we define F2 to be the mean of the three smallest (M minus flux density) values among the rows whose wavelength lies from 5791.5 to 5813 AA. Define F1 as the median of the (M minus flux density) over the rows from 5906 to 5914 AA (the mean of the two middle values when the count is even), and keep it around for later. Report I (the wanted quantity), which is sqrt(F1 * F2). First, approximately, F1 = -0.5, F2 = -4.7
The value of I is 1.6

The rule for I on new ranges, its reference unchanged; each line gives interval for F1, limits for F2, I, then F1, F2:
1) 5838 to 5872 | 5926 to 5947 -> 1.1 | -0.7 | -1.6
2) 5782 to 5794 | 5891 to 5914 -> 1.3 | -0.5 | -3.0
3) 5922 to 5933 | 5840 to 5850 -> 0.3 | -0.1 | -1.3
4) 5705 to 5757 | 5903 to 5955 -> 2.2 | -1.7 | -3.0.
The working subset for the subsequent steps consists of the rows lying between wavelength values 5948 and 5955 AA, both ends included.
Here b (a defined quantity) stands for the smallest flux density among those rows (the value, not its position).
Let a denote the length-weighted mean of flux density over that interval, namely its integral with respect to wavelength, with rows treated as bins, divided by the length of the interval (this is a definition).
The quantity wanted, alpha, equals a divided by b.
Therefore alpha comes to 1.07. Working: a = 79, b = 74.26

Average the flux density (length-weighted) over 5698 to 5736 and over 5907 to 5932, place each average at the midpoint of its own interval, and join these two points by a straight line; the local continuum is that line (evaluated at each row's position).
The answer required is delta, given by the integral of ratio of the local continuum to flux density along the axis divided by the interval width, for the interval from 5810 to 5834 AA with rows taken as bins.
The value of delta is 0.98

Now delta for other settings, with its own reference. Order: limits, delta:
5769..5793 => 1.00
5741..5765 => 1.01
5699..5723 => 1.01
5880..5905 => 1.06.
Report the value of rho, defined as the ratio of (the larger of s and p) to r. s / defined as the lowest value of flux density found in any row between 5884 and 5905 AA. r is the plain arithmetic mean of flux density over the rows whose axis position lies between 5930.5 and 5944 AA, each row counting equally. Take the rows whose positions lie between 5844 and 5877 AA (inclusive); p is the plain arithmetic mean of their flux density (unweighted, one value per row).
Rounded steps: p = 82.9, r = 82.2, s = 56.07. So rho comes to 1.01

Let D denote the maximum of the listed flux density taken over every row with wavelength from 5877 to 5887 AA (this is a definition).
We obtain 86.61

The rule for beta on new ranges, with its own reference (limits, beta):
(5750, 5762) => 5752.28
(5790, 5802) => 5793.48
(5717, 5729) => 5717.94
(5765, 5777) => 5766.87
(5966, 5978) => 5975.03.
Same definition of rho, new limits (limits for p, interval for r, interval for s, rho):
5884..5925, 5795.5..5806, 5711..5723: 0.94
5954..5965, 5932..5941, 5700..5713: 1.00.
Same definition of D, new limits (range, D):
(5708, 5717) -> 84.33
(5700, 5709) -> 87.53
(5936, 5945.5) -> 82.91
